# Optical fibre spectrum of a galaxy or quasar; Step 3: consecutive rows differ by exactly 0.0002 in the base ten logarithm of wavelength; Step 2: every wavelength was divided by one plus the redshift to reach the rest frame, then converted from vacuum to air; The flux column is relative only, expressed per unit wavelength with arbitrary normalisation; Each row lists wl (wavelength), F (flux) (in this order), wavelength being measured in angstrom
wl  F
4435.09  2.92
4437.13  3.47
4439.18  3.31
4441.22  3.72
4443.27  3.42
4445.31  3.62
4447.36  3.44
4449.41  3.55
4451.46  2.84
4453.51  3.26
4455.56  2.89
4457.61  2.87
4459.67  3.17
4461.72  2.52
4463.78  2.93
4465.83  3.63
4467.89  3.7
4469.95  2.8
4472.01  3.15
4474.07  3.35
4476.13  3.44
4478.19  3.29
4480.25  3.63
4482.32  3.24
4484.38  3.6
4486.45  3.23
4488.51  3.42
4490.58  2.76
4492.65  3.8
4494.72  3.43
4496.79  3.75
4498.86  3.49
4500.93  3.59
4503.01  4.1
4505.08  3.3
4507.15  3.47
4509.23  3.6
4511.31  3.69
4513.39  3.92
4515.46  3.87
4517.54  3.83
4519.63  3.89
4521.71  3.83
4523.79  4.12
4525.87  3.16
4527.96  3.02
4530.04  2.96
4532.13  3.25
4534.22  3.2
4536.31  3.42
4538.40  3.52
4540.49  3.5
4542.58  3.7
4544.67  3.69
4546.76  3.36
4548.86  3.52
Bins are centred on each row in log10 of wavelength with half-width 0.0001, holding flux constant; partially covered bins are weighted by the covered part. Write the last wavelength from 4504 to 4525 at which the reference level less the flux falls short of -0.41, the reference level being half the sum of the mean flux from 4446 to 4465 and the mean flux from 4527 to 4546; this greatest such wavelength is 4523.79 angstrom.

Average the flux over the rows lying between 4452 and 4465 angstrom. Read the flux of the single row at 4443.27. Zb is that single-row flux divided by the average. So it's 1.16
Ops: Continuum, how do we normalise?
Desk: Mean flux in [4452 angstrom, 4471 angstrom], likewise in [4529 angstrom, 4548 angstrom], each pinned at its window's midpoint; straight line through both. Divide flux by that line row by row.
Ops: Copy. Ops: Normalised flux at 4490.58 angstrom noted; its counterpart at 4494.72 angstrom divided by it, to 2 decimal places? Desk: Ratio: 1.24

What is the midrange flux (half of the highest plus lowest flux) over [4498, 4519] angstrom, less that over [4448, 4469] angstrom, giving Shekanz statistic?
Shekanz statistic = 0.59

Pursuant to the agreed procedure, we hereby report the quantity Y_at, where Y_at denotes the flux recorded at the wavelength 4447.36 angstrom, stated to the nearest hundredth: 3.44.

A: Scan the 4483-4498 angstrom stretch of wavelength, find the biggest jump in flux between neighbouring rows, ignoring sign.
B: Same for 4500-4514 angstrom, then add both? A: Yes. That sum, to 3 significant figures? 1.84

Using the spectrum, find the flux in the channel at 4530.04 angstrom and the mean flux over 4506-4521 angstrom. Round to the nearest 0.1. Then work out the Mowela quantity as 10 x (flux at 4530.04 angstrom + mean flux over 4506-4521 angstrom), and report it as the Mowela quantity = 67.1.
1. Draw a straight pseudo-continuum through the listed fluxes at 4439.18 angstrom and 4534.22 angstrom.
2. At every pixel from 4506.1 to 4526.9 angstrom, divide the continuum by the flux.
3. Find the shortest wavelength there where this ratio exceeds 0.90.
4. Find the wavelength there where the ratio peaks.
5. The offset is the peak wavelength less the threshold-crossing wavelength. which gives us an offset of 18.7 angstrom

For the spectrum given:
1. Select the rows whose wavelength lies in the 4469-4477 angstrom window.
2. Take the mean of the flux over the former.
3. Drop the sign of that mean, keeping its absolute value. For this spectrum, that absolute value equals 3.18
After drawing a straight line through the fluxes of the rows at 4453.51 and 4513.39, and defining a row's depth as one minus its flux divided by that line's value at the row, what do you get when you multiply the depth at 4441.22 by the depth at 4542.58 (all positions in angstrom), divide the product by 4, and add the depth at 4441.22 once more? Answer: -0.20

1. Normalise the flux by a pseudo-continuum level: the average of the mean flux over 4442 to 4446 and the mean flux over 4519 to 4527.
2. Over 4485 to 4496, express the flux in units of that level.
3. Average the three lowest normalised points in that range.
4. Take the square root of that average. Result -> 0.929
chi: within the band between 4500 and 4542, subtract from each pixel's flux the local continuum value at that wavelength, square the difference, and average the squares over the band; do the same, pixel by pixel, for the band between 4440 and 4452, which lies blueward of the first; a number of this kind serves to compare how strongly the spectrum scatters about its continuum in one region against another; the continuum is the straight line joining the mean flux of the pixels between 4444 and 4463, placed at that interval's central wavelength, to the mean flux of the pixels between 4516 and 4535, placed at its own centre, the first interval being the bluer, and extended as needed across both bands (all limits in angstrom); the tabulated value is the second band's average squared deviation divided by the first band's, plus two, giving 3.4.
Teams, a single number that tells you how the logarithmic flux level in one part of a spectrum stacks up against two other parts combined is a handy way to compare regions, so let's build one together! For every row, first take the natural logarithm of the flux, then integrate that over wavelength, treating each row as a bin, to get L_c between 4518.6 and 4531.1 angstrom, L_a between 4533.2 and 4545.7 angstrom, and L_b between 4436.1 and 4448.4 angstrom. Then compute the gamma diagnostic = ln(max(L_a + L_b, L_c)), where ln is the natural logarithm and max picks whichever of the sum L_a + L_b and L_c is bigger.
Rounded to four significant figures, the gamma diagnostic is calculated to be 3.436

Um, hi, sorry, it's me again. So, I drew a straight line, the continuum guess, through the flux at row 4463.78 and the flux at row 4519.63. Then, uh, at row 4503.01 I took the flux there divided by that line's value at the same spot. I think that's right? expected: 1.14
